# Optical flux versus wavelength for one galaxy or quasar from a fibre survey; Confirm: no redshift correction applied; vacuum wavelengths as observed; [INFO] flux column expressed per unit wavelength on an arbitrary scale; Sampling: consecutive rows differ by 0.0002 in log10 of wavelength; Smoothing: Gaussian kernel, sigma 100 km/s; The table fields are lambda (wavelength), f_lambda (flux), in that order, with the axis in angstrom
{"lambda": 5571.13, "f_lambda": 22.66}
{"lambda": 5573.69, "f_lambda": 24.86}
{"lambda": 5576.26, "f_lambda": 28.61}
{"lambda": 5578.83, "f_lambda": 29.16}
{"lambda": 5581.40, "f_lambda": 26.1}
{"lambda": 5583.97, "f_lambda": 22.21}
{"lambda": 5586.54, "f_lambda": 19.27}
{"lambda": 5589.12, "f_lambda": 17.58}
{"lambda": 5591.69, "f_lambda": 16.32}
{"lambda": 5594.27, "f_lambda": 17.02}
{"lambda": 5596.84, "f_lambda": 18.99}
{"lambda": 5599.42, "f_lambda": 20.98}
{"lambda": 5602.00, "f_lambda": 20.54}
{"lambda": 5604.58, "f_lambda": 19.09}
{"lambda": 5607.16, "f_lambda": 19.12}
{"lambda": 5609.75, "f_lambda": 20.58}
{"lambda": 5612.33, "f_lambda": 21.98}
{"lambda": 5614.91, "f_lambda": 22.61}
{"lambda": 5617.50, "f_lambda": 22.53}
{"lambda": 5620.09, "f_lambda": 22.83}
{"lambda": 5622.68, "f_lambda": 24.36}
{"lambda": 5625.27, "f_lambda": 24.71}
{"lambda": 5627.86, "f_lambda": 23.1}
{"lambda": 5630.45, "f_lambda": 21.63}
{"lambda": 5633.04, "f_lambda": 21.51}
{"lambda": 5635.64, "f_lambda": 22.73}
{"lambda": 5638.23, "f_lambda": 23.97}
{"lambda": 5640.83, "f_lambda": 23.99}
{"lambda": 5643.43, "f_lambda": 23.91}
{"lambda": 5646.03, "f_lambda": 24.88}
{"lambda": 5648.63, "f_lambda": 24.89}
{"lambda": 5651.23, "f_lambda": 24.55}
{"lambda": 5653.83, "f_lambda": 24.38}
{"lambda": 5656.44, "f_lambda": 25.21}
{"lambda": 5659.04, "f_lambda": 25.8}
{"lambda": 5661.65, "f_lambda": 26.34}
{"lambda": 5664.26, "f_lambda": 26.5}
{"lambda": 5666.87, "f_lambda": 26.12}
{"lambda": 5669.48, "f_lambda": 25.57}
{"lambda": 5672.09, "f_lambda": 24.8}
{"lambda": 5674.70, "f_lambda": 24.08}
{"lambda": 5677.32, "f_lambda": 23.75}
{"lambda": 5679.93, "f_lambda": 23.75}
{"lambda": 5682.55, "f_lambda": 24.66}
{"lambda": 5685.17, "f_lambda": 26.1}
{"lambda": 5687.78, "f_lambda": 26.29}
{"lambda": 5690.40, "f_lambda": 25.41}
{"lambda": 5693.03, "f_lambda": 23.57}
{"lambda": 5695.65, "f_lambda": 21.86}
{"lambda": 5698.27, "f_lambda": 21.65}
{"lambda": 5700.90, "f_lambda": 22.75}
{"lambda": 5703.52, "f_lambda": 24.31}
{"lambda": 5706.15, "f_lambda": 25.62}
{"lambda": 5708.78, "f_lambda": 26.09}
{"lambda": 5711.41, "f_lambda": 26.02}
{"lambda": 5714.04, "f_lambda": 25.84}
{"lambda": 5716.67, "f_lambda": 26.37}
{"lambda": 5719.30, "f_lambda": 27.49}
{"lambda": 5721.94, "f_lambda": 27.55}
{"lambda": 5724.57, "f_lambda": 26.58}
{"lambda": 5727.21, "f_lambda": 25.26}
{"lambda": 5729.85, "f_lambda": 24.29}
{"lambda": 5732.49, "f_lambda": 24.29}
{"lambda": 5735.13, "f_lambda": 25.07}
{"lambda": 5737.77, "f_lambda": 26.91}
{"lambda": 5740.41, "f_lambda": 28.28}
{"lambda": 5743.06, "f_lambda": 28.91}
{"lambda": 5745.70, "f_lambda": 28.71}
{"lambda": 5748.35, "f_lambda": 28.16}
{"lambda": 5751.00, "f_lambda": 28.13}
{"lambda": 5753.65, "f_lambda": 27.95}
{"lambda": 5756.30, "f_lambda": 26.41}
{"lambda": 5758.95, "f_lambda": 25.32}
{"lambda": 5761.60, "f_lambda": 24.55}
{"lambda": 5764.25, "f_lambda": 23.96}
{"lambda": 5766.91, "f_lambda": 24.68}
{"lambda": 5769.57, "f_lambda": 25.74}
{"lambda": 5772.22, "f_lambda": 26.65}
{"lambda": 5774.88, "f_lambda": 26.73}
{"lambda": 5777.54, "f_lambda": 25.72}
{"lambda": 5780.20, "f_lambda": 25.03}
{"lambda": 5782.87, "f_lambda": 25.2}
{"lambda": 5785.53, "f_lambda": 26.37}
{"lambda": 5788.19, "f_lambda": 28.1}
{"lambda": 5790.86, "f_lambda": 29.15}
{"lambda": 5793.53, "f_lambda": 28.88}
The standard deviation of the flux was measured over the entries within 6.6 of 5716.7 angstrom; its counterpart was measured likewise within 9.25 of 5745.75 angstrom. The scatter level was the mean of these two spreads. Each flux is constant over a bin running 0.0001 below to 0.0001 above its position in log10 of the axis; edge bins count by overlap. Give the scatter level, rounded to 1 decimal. 0.7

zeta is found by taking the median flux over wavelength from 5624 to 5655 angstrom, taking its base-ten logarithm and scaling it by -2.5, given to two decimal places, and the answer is -3.45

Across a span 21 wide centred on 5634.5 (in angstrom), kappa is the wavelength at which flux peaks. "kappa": 5625.27 angstrom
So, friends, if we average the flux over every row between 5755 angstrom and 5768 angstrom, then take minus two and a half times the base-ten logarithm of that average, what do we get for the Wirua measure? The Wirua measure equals -3.49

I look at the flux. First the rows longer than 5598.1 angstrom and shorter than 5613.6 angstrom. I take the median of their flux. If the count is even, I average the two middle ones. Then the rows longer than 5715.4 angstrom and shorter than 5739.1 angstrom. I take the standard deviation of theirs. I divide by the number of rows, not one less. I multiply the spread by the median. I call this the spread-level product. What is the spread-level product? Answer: 25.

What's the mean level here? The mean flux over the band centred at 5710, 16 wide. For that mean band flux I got 26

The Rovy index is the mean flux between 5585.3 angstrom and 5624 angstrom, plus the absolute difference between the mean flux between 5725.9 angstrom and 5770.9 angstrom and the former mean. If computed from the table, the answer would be 26.3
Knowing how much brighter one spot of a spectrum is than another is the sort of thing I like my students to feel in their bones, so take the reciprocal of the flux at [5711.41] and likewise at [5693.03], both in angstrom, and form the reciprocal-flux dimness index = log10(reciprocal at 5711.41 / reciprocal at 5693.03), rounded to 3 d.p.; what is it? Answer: -0.043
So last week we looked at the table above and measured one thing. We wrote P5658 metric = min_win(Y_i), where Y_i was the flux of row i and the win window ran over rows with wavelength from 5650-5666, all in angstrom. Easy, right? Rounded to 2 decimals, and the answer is 24.38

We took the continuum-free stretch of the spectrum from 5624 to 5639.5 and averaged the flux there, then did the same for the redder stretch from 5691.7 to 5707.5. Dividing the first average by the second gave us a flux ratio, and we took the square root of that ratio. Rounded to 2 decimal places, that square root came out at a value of 0.99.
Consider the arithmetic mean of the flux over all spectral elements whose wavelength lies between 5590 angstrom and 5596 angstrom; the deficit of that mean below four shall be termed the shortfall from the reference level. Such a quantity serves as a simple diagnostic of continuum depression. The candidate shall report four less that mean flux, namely -13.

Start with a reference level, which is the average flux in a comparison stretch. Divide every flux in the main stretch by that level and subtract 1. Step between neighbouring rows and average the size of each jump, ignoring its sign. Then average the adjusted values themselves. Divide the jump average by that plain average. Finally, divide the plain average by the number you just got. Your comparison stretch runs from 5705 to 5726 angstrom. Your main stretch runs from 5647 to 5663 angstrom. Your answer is 0.120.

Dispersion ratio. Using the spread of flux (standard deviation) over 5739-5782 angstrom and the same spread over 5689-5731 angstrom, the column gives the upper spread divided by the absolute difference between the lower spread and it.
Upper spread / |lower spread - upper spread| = 8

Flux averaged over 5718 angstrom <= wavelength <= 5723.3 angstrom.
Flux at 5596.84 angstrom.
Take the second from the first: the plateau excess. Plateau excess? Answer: 8.5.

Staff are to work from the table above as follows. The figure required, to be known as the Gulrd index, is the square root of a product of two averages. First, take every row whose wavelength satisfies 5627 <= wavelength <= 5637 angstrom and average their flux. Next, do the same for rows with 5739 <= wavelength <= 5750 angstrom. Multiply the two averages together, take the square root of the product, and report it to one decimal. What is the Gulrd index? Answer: 25.2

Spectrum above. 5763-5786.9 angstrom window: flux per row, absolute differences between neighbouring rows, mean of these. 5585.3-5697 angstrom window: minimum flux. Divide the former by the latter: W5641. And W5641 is 0.045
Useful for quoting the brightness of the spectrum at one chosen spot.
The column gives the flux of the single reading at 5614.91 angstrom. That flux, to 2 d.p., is 22.61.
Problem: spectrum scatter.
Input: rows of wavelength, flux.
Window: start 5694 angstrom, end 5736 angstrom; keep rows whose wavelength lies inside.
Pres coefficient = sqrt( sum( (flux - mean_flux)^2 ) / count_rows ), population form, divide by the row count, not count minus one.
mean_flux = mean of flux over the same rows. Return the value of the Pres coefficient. 1.7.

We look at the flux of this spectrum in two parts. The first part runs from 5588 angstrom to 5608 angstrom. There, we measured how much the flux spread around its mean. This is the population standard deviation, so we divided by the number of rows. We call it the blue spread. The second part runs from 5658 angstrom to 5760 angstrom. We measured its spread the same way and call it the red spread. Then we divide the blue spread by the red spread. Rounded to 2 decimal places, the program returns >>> 0.88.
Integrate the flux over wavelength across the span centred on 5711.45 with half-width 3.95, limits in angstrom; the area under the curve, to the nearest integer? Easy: 205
